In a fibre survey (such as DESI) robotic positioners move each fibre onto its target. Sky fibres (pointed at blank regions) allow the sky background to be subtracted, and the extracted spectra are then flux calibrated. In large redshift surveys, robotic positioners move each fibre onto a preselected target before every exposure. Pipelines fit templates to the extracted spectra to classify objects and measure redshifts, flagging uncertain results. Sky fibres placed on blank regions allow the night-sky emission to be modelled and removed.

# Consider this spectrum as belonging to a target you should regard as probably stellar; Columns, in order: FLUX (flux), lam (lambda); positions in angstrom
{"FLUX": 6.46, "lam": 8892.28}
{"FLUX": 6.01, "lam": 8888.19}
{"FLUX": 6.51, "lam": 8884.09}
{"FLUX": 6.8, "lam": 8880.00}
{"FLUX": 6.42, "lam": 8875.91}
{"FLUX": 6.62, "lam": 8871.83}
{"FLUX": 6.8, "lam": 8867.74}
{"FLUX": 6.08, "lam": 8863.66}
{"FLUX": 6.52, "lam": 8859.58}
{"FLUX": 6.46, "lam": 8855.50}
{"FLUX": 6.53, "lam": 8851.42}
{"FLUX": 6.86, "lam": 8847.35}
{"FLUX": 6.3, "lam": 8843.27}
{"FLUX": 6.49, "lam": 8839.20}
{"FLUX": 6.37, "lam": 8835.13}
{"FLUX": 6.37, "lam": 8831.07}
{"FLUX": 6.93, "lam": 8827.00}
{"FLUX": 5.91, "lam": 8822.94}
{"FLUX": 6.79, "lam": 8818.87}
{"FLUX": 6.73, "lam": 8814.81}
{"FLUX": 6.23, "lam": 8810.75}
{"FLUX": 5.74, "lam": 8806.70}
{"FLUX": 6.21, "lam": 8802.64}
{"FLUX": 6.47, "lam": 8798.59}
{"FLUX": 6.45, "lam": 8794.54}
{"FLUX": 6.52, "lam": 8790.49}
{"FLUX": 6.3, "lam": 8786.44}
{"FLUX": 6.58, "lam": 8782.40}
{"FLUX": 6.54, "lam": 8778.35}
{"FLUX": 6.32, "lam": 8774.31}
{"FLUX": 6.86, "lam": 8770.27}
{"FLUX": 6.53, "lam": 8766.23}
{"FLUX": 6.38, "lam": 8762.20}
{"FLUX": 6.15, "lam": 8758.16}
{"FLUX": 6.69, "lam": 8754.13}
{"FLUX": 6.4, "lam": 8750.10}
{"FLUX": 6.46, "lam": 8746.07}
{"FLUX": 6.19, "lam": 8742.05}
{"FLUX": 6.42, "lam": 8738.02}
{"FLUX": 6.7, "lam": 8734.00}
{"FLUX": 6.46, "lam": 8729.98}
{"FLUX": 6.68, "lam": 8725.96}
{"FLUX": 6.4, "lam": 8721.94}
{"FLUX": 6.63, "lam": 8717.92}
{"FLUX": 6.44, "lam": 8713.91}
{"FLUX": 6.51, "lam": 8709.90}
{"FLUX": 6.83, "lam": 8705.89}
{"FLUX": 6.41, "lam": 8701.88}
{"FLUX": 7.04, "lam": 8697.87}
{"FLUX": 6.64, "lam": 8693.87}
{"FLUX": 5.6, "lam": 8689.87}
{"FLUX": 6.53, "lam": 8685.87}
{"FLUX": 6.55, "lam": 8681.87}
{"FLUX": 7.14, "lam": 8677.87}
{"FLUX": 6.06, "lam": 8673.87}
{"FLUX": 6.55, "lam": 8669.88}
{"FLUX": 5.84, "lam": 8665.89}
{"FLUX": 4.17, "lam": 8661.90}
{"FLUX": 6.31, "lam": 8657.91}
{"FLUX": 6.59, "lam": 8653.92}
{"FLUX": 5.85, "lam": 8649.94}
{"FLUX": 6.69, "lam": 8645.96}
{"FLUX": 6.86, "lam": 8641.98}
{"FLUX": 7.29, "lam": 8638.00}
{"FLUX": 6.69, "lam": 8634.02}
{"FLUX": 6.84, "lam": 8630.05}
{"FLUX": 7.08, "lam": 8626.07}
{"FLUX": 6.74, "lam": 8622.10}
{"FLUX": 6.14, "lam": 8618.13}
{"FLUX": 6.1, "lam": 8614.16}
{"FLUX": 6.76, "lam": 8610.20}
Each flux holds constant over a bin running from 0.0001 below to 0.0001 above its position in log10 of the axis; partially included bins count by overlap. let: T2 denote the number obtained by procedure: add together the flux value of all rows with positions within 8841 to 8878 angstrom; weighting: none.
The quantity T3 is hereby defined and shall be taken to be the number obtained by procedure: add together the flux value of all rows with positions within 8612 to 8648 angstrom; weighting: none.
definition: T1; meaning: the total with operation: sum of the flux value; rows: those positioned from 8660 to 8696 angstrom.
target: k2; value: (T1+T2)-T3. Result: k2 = 53.2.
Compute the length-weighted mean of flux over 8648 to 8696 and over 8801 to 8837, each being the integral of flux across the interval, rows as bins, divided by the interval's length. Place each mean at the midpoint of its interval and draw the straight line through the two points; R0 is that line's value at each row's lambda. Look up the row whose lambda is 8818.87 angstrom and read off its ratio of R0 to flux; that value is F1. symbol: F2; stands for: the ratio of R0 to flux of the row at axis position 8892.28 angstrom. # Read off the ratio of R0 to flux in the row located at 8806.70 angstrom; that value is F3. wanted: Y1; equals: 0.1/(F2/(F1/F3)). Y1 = 0.085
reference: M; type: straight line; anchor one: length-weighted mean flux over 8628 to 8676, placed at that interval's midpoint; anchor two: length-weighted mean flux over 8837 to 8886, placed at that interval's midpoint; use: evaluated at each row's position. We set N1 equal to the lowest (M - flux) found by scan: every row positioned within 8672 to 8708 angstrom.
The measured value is -0.8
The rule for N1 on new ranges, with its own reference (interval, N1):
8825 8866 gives -0.4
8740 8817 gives -0.4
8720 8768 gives -0.3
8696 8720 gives -0.7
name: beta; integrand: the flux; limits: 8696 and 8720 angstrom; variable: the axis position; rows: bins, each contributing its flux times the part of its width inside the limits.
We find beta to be 159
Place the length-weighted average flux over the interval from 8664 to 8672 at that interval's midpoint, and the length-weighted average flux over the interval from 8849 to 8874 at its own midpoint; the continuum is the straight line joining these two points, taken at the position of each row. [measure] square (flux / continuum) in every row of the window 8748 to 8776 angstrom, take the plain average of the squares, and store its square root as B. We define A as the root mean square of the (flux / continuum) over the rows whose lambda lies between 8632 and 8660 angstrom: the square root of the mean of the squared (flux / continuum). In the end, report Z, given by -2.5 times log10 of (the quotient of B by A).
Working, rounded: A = 1.07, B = 1.02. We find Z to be 0.06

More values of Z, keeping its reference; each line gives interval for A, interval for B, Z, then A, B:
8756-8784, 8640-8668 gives 0.03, 1.02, 0.99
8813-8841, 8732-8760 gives -0.01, 1.01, 1.02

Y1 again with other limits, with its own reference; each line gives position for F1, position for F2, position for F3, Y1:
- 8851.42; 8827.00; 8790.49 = 0.110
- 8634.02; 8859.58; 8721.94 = 0.095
